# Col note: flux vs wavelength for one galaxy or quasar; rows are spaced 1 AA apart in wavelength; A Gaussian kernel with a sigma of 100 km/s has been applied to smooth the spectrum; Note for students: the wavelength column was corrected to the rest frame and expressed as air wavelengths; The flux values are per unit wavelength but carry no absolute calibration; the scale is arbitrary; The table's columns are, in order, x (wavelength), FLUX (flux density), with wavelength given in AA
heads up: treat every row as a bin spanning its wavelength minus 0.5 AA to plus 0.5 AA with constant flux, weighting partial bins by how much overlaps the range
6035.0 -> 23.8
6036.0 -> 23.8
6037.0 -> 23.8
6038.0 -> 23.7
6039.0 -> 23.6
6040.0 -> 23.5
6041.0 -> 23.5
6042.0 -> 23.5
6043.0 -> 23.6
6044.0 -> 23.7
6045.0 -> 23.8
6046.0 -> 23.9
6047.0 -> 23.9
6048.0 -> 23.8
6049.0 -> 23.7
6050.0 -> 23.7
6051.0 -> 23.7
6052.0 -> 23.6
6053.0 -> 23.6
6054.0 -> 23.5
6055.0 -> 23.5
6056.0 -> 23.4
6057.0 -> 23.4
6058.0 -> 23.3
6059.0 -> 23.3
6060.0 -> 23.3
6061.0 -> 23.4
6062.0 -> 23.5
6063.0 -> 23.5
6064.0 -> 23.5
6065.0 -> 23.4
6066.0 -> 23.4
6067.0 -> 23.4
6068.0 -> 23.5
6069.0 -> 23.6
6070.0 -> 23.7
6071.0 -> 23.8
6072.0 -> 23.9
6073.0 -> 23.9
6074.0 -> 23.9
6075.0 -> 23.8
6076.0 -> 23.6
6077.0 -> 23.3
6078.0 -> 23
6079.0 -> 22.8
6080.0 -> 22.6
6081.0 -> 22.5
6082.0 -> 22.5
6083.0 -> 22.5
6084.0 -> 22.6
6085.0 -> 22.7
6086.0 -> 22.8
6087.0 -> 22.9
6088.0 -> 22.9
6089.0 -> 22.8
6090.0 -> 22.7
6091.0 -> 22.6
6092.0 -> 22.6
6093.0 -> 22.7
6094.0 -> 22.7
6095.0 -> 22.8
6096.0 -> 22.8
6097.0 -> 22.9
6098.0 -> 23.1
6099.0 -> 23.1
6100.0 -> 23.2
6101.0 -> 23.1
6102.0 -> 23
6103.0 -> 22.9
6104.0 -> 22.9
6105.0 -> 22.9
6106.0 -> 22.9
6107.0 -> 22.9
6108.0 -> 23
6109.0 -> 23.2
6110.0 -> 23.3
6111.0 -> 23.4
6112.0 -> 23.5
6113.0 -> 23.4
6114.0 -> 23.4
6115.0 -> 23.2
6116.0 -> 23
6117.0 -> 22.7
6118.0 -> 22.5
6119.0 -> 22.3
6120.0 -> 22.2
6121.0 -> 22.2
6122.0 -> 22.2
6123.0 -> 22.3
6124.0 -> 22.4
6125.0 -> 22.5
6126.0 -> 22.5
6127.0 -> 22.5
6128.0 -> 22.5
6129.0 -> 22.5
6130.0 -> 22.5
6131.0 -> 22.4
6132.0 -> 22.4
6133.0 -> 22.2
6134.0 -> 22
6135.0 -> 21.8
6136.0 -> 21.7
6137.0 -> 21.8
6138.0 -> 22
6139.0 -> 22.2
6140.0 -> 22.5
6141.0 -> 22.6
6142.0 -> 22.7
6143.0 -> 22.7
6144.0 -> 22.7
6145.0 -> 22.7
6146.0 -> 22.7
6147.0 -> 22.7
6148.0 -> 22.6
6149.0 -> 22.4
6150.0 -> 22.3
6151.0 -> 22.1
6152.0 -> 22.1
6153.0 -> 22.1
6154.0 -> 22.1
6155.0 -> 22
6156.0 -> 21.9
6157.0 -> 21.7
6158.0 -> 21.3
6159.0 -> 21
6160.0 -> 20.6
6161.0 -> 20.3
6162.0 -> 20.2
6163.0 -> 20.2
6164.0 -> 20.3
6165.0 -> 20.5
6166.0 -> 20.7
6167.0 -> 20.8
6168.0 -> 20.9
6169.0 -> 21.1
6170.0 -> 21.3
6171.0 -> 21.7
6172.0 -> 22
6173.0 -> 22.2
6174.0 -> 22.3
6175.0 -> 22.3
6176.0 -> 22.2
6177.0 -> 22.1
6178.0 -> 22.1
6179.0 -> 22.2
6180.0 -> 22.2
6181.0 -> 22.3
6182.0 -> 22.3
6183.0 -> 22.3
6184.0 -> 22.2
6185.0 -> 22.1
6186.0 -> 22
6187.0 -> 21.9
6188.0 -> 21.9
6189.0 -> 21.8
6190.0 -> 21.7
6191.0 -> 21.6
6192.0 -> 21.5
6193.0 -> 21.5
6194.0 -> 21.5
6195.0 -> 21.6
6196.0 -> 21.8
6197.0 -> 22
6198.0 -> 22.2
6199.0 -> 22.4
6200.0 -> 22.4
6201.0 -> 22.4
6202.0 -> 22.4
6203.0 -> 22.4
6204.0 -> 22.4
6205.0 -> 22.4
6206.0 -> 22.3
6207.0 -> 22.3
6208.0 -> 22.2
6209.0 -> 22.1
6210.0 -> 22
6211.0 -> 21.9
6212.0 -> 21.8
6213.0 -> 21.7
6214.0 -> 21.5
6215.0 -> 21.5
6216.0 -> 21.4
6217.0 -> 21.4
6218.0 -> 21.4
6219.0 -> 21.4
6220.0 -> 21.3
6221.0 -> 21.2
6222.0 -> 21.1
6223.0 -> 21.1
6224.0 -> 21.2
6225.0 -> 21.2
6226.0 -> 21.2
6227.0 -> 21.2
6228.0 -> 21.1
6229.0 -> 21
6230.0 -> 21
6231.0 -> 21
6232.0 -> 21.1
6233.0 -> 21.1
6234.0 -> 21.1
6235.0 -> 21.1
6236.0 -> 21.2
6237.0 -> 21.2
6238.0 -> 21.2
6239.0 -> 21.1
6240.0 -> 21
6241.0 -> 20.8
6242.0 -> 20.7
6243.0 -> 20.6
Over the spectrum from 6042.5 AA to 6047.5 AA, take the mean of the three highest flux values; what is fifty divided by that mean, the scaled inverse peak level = 2.09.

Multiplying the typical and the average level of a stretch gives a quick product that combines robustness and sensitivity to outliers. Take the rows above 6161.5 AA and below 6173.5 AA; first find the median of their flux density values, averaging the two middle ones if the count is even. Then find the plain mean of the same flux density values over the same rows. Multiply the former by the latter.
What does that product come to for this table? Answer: 438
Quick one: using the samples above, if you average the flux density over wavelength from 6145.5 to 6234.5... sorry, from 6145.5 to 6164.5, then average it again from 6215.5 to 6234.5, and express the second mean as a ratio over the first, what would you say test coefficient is 0.98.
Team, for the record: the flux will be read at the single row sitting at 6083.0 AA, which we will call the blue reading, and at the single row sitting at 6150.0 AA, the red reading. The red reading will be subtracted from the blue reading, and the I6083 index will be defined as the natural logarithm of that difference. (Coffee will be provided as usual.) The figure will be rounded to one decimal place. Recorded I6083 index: -1.6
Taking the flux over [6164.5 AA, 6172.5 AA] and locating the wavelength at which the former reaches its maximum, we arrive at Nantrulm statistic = 6172.0 AA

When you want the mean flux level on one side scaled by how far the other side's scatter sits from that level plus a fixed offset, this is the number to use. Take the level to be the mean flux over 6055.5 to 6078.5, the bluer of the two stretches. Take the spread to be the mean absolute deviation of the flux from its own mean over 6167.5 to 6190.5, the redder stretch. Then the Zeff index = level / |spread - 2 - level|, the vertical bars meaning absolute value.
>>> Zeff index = 0.932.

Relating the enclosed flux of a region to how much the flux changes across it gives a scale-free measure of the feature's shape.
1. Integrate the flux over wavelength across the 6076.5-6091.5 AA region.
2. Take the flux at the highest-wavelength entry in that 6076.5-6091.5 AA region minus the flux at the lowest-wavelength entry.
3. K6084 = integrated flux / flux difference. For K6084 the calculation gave -487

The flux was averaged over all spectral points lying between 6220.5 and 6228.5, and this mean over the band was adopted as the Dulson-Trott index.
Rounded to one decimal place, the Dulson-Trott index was 21.2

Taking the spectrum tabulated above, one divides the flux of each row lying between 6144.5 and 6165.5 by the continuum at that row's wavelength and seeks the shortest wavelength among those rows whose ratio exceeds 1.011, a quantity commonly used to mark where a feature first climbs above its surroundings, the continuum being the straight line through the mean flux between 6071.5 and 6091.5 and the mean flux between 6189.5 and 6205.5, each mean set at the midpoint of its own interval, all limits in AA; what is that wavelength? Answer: 6147.0 AA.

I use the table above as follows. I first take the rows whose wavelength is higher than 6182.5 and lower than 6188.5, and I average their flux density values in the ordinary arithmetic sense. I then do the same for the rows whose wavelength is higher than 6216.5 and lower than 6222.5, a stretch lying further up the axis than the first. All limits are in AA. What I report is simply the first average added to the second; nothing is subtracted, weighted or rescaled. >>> 43.4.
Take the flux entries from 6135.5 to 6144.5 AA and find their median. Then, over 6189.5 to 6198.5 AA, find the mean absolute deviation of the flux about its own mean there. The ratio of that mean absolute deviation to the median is 0.009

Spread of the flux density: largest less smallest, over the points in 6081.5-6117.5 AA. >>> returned 1.00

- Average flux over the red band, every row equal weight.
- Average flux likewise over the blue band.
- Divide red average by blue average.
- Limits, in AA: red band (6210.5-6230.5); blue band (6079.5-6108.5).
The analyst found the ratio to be 0.93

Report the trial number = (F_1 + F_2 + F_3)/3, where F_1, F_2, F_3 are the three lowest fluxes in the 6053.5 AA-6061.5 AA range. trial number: 23.3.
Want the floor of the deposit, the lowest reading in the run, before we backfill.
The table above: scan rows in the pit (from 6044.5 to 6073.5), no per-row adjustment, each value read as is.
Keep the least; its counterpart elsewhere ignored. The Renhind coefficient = 23.3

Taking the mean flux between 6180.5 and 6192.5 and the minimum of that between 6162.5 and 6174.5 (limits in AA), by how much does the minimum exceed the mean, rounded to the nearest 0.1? -1.8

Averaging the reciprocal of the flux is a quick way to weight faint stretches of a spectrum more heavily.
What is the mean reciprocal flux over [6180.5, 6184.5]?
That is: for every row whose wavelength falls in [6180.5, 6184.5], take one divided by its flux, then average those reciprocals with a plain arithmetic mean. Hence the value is 0.0449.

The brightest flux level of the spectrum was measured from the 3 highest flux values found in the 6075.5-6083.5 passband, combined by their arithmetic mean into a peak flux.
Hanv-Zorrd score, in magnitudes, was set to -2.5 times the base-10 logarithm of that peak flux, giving -3.42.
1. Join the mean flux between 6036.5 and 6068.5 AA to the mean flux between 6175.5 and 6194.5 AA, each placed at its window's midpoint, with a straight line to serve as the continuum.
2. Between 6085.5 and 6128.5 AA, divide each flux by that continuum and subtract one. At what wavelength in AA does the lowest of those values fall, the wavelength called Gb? 6120.0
